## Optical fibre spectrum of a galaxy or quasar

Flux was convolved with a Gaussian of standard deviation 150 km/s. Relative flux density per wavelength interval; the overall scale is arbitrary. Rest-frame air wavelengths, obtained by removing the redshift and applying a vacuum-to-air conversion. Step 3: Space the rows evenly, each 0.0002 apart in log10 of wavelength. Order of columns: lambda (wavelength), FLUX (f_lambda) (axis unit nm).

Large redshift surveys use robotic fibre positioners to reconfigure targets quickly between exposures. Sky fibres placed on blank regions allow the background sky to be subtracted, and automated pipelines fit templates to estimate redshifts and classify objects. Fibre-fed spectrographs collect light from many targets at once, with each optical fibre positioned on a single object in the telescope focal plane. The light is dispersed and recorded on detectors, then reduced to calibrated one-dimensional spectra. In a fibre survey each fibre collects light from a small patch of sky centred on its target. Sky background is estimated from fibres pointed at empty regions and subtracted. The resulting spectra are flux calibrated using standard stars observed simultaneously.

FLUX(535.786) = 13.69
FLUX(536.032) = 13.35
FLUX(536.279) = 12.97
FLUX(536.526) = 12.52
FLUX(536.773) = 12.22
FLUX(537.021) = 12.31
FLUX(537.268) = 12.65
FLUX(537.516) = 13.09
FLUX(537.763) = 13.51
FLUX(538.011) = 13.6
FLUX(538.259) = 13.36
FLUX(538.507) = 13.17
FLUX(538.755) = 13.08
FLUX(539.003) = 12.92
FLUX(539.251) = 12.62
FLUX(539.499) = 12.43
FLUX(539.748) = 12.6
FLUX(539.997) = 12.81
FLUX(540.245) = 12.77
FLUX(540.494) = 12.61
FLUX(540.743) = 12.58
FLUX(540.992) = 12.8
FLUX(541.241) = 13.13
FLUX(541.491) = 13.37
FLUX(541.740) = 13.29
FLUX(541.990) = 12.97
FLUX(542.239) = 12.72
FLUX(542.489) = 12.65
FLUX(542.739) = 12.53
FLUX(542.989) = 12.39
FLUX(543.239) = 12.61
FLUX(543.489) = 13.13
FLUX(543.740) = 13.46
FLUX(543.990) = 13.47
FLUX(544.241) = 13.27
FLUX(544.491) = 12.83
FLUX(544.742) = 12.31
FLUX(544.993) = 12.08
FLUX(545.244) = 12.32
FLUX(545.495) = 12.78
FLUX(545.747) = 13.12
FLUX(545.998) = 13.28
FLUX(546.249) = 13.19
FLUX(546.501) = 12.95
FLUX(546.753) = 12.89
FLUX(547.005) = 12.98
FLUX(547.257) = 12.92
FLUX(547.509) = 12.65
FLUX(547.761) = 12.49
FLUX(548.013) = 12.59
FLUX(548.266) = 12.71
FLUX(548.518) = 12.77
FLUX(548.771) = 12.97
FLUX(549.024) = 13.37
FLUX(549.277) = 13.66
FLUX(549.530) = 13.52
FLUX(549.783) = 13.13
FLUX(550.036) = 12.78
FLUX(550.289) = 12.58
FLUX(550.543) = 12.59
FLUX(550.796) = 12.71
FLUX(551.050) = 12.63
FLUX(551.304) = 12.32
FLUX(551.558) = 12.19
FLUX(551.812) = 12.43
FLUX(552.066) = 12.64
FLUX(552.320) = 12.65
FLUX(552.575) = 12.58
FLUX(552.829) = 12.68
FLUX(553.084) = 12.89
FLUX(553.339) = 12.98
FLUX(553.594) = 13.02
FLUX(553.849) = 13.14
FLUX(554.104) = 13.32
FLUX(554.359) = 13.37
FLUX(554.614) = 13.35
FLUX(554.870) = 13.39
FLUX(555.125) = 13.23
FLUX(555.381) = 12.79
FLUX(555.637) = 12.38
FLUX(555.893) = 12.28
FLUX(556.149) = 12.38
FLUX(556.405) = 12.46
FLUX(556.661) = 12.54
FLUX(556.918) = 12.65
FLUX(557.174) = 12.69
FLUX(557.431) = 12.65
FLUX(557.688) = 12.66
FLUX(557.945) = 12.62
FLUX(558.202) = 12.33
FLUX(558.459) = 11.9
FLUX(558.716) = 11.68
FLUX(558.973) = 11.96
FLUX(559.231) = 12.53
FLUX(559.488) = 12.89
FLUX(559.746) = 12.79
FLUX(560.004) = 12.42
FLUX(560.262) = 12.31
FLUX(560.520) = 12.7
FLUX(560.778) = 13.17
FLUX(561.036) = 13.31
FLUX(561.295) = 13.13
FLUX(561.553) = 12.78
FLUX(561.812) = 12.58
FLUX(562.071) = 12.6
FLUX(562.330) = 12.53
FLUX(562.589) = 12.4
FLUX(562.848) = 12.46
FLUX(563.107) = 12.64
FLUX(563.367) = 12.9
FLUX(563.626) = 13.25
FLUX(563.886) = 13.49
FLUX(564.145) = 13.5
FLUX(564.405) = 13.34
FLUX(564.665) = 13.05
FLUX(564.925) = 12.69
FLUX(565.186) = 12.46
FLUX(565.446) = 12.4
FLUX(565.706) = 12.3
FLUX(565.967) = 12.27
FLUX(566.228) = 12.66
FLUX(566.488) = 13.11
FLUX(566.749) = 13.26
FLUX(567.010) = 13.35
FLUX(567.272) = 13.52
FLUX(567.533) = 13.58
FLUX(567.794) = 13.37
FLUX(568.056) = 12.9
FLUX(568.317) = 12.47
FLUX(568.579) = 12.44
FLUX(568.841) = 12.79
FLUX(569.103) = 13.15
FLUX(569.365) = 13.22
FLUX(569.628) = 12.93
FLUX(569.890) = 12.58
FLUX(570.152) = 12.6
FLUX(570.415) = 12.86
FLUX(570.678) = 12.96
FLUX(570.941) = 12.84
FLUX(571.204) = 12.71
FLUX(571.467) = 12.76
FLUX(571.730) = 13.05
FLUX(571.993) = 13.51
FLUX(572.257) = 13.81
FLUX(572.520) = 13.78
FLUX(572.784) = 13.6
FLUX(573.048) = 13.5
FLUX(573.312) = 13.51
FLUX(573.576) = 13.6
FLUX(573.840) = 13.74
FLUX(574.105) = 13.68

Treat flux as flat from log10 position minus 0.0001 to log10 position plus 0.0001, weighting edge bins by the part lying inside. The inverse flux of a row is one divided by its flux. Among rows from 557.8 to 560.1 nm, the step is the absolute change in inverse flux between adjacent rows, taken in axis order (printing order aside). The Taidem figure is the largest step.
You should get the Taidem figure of 0.0038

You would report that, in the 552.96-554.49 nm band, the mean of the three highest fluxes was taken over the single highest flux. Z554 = 0.993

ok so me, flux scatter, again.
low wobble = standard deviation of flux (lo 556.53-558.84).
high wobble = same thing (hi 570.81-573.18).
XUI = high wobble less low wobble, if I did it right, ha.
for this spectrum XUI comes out 0.07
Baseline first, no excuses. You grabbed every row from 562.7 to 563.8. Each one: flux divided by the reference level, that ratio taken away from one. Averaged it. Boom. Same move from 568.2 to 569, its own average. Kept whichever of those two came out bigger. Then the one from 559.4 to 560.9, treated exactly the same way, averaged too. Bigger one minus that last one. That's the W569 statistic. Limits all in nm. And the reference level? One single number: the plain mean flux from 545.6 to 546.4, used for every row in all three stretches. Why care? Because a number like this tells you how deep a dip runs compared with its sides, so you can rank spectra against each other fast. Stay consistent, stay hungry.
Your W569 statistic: 0.01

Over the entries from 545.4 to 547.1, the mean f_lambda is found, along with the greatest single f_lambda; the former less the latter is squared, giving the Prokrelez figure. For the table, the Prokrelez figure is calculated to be 0.064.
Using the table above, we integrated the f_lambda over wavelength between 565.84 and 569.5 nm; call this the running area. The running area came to 47.6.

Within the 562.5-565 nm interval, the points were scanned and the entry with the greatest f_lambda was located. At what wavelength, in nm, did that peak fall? 564.145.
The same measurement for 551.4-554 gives 553.849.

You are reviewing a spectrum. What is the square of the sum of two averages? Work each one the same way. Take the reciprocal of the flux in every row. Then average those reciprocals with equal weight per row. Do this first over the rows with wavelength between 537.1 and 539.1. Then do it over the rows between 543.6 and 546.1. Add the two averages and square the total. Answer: 0.0236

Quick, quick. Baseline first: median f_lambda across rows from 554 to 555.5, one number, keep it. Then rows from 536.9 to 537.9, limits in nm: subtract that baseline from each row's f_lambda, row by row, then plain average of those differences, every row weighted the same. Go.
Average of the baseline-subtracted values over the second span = -0.4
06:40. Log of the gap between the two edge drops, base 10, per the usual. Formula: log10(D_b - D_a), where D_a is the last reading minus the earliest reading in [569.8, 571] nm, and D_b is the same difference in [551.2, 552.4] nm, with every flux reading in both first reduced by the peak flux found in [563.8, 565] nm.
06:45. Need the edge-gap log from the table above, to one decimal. -1.2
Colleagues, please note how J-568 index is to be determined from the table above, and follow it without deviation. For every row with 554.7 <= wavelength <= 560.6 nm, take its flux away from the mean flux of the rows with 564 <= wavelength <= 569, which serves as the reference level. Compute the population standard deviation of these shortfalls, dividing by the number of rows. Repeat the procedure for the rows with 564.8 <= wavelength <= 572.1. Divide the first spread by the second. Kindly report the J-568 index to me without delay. 1.00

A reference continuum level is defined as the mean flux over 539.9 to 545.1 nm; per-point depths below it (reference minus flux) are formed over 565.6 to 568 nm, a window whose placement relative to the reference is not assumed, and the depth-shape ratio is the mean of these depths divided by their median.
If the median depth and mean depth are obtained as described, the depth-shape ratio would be 0.5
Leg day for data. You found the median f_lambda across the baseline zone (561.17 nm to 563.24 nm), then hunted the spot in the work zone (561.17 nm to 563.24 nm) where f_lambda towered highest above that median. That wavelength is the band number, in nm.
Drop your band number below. 561.295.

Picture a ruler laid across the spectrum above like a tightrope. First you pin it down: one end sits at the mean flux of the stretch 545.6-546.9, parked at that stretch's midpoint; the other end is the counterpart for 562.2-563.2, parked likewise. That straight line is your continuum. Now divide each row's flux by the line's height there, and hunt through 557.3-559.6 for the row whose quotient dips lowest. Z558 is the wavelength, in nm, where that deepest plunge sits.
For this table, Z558 558.716 nm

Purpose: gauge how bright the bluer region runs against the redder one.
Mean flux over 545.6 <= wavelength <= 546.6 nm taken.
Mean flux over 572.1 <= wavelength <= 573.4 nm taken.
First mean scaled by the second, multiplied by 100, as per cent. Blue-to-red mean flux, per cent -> 96.3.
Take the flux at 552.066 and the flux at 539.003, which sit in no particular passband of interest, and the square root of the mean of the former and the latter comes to 3.57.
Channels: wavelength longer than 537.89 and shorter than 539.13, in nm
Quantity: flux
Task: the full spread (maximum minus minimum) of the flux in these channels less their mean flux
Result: -12.5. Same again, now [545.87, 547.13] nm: -12.7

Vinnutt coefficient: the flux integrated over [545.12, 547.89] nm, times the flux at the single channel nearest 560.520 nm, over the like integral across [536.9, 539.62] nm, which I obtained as 12.8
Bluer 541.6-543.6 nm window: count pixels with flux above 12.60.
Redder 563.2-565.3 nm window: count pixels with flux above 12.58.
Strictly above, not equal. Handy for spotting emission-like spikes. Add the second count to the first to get 13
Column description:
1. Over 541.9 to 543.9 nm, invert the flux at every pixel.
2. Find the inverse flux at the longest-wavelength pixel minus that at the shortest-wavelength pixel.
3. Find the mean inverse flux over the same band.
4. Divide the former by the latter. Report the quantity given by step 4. -0.036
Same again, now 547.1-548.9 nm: -0.004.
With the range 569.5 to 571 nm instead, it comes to 0.007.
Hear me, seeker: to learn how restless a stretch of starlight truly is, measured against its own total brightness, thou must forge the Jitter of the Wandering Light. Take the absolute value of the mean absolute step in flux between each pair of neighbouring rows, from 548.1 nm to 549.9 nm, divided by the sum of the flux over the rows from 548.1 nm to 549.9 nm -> 0.0027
